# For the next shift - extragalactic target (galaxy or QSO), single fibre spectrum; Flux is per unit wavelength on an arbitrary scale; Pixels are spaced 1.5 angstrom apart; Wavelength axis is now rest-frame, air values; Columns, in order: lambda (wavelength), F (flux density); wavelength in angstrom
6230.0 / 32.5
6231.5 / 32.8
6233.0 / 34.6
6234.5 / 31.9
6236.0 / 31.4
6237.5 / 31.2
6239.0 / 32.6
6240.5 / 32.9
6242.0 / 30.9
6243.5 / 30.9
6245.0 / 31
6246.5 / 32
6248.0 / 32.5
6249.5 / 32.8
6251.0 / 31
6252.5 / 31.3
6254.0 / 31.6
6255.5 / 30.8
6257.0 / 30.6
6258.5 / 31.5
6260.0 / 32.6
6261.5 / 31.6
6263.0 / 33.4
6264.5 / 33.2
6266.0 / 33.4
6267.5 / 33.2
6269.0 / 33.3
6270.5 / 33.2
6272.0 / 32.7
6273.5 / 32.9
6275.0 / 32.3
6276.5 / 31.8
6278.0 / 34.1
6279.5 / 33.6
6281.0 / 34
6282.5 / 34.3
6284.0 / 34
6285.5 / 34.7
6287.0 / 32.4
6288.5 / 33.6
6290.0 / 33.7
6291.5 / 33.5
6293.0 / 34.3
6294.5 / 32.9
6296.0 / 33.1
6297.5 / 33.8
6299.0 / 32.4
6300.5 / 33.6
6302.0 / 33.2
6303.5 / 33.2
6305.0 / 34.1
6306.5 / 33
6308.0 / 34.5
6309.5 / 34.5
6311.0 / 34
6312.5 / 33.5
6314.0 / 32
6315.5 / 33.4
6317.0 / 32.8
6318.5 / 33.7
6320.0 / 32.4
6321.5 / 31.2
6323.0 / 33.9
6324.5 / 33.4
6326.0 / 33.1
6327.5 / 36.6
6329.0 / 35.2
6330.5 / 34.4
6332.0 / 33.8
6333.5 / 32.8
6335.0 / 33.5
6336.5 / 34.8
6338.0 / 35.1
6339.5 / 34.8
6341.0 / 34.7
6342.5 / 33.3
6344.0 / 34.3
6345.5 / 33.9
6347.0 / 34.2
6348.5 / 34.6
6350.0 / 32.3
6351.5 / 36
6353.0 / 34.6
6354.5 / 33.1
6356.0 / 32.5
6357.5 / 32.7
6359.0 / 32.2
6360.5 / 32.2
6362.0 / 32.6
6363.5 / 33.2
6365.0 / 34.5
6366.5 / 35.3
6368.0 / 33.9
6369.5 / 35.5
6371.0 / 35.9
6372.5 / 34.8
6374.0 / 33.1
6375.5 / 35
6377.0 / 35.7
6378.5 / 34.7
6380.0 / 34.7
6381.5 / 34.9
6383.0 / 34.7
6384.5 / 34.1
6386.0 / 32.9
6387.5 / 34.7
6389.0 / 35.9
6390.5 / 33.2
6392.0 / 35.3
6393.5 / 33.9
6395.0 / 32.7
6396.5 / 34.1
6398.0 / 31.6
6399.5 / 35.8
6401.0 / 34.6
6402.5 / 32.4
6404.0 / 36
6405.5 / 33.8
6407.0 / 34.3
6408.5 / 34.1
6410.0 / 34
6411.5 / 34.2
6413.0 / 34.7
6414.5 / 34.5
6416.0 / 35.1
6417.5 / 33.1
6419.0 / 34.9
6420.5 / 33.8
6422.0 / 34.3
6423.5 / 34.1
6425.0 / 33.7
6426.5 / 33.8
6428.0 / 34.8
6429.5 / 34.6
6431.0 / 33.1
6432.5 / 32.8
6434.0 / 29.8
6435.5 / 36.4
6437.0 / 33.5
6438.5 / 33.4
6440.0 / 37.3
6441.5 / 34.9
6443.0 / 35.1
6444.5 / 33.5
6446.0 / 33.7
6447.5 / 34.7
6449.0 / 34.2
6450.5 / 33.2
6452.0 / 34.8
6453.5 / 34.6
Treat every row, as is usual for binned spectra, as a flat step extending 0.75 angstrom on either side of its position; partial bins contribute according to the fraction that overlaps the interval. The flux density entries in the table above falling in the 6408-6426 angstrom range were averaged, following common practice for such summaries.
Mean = 34.2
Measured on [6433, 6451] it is 34.1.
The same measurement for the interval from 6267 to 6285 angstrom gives 33.3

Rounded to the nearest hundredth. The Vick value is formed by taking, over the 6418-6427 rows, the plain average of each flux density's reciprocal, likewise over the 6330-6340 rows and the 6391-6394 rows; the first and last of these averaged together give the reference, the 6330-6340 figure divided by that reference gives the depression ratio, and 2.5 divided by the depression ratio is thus 2.49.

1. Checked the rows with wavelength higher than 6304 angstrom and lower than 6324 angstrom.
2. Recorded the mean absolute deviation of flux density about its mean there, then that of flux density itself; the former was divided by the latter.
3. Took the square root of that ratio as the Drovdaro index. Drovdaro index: 0.15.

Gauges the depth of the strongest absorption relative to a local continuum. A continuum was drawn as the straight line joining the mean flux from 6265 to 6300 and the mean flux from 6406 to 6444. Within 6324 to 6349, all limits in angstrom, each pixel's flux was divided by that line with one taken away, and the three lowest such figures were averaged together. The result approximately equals -0.017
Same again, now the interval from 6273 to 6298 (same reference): -0.035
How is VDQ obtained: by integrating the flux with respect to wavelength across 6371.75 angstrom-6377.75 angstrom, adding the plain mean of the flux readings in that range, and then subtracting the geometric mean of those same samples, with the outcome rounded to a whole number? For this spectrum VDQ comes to 208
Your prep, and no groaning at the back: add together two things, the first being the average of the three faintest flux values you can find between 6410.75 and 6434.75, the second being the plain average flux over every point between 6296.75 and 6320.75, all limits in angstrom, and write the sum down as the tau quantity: 65.3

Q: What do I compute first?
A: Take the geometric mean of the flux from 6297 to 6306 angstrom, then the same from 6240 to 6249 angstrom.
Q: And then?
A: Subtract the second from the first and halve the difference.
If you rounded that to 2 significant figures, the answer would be 0.84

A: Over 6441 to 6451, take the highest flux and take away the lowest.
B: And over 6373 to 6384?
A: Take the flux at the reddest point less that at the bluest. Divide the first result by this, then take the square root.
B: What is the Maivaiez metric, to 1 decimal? 1.1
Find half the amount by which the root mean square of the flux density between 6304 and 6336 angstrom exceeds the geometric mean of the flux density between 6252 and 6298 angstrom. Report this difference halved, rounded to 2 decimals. 0.35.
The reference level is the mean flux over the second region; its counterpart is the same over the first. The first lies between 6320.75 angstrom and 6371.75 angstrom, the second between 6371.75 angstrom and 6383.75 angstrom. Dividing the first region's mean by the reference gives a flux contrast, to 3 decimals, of 0.978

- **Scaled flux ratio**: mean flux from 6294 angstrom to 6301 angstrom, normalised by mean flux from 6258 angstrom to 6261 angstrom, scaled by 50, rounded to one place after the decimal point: 51.7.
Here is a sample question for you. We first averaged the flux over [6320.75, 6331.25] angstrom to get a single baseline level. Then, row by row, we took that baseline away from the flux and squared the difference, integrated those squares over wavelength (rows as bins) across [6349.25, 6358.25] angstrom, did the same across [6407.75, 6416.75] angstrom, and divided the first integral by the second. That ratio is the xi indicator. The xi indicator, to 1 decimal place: 5.5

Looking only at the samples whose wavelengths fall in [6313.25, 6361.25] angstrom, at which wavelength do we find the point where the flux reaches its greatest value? 6327.5 angstrom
